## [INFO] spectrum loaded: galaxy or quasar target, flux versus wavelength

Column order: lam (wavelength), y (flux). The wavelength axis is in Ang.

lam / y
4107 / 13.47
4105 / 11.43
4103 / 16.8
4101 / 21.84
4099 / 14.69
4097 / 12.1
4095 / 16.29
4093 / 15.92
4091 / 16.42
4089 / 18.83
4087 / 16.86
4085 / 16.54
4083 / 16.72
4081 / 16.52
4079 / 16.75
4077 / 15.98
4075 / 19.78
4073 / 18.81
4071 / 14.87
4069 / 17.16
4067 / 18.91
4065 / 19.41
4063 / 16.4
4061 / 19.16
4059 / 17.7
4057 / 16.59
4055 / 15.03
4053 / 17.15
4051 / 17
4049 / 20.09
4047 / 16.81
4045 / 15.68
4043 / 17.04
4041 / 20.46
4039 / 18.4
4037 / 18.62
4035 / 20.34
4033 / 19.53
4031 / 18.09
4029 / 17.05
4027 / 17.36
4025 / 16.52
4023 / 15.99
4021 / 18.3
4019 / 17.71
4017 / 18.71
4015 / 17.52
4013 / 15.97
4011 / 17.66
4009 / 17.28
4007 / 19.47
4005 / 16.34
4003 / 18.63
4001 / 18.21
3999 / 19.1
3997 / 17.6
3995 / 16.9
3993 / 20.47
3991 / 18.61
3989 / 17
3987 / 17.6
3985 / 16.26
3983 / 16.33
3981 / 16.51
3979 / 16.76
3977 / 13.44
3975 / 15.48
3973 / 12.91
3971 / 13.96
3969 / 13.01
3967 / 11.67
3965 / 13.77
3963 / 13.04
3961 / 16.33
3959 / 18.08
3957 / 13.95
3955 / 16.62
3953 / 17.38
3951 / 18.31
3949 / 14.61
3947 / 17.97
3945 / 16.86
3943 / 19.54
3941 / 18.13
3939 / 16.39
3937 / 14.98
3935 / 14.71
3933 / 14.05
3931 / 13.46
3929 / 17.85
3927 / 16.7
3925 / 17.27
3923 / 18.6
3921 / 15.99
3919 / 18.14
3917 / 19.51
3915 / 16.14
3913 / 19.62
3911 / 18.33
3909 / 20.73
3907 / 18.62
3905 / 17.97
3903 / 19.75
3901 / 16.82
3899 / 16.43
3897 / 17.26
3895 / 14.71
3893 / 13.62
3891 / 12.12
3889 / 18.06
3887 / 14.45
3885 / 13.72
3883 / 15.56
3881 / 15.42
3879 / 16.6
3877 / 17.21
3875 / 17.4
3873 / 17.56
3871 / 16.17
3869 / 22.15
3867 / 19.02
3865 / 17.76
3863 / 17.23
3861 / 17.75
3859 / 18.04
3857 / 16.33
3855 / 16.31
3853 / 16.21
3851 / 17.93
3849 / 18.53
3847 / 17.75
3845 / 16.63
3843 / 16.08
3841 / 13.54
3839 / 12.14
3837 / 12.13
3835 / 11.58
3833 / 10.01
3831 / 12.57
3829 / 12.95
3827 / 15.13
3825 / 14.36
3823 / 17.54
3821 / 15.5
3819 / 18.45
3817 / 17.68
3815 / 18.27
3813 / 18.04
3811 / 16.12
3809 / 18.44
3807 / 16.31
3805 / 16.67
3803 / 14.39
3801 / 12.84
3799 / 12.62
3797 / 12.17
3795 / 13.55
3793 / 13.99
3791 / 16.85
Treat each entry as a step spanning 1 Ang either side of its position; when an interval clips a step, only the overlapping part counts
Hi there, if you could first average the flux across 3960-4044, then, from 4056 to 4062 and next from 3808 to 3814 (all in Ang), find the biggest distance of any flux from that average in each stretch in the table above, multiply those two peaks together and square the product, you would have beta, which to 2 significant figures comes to 11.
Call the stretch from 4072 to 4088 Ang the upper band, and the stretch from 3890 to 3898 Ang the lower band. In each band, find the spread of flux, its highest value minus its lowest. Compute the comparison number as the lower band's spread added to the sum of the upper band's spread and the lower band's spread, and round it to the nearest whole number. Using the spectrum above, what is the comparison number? 14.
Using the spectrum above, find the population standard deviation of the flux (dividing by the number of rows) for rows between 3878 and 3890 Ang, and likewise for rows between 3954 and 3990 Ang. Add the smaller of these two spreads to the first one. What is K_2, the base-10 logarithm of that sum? 0.450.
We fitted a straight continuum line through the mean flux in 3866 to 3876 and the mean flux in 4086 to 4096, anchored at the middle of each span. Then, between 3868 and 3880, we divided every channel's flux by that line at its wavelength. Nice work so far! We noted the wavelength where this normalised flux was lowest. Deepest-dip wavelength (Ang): 3871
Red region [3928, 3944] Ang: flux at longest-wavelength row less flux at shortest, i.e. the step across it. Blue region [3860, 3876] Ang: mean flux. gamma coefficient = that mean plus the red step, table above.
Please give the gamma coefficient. 20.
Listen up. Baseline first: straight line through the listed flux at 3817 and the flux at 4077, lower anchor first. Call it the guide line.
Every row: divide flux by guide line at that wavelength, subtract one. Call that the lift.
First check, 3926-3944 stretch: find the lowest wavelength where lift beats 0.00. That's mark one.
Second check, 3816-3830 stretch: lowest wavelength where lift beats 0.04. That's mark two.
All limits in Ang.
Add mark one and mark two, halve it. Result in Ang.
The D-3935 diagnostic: 3874 Ang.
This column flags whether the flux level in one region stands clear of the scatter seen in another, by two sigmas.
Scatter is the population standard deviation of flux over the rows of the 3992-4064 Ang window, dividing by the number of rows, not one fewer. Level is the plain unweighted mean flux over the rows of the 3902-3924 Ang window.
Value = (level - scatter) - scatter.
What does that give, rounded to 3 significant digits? 15.7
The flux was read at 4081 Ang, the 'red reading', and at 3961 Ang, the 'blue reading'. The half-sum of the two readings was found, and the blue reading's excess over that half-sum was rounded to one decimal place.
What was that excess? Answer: -0.1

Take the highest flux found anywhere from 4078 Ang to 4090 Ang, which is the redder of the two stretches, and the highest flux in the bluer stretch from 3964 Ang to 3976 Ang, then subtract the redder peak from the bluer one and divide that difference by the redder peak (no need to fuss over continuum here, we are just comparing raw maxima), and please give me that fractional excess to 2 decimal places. -0.18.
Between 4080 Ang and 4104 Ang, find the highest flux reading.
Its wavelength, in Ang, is 4101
